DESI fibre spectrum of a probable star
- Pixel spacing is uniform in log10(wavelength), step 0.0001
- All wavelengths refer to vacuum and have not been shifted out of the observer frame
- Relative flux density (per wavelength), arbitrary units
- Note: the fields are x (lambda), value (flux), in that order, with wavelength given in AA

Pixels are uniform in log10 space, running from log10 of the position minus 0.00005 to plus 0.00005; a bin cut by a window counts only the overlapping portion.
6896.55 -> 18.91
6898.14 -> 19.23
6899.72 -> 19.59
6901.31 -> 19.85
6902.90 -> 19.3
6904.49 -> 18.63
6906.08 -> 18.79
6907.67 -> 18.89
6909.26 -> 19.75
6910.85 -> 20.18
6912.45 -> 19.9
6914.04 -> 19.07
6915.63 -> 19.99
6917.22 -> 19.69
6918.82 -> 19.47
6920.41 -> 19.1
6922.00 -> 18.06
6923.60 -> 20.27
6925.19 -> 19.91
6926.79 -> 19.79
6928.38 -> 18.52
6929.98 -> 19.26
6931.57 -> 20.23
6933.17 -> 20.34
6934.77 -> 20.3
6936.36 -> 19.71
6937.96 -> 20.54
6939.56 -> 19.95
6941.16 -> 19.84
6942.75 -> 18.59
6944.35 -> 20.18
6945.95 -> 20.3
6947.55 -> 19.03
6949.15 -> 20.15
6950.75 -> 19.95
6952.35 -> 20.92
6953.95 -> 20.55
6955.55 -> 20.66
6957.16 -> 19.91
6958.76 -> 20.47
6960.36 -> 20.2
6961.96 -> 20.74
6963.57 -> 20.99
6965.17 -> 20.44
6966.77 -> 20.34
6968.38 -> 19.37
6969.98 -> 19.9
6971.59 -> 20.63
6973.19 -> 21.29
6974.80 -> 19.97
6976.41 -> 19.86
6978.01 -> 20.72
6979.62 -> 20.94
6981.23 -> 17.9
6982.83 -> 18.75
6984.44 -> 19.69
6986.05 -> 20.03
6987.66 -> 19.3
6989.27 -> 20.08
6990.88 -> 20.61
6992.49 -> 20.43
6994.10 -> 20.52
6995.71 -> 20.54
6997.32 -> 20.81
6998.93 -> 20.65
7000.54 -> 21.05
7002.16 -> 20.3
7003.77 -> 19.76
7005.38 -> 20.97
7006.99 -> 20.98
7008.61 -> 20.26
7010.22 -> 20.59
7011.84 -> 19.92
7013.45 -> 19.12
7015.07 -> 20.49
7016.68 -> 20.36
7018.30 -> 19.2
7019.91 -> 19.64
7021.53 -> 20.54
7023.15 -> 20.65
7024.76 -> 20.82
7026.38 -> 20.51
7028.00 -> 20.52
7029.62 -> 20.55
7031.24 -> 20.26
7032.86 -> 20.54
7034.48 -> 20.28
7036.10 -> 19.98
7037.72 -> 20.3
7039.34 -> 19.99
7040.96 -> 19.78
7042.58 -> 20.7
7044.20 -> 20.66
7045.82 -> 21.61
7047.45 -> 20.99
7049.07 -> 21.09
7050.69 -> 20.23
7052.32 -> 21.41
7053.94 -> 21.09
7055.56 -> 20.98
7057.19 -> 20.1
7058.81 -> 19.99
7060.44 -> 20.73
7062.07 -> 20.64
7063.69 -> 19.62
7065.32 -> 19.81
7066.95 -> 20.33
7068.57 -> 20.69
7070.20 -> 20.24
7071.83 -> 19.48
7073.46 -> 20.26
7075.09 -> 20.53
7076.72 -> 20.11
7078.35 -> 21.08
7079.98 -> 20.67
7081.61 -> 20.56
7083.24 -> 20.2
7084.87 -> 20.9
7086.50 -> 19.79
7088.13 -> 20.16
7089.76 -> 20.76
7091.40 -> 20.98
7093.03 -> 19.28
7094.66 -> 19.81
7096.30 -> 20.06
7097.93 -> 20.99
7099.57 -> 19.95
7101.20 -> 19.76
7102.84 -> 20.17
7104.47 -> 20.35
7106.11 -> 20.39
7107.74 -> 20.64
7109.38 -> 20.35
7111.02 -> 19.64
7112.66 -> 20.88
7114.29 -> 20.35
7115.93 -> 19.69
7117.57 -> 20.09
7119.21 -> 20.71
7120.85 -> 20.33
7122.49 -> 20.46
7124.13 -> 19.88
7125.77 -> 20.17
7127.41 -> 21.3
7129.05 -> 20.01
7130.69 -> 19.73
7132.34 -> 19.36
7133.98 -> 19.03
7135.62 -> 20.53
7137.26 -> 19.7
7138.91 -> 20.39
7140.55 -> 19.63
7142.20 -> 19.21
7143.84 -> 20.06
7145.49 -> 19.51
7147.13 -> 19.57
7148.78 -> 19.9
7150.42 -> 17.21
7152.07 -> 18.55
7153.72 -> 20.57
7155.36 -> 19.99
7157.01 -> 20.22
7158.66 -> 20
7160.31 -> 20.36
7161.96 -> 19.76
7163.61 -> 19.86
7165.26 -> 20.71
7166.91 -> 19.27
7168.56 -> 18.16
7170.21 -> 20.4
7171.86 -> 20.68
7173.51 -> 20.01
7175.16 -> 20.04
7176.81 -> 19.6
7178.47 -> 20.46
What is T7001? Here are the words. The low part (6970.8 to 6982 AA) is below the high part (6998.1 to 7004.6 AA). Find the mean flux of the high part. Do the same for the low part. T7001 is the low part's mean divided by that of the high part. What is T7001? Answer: 0.99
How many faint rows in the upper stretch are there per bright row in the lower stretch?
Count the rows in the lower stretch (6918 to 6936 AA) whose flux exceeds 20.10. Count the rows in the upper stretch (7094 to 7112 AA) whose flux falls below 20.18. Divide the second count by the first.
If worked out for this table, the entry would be 1.5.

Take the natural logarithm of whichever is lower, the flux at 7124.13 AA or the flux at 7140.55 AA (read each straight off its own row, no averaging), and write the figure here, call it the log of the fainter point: 2.98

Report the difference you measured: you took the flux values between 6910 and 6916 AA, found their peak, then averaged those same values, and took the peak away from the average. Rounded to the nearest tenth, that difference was -0.4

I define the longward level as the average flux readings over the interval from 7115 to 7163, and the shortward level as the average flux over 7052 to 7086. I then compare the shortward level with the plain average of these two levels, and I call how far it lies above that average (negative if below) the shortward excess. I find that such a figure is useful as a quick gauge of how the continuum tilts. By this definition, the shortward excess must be 0.29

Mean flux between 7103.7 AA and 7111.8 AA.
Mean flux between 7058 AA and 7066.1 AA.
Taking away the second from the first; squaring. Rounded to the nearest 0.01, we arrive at 0.01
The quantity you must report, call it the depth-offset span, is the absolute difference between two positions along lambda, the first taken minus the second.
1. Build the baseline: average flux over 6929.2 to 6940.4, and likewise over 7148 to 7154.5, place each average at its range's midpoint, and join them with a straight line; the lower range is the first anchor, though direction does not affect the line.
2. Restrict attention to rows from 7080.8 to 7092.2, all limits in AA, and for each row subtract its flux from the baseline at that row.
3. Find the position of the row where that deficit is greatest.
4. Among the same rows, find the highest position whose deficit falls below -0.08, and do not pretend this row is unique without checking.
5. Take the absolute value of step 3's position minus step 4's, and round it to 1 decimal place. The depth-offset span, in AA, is 4.9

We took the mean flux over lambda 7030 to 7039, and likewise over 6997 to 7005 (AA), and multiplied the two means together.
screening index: 416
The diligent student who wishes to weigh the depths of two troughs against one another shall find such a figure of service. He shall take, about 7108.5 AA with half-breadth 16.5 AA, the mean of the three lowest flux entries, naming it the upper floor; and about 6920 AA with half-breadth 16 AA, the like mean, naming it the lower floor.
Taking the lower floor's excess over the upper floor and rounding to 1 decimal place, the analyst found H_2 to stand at -1.1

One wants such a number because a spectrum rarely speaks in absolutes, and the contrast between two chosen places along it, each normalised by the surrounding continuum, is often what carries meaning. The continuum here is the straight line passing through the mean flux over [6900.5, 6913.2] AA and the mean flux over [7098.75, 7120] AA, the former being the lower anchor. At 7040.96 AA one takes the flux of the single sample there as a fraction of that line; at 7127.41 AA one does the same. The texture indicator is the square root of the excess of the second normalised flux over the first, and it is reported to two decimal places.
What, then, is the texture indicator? 0.24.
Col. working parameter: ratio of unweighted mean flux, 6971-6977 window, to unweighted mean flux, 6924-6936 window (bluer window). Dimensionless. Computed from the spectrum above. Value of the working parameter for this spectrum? 1.03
